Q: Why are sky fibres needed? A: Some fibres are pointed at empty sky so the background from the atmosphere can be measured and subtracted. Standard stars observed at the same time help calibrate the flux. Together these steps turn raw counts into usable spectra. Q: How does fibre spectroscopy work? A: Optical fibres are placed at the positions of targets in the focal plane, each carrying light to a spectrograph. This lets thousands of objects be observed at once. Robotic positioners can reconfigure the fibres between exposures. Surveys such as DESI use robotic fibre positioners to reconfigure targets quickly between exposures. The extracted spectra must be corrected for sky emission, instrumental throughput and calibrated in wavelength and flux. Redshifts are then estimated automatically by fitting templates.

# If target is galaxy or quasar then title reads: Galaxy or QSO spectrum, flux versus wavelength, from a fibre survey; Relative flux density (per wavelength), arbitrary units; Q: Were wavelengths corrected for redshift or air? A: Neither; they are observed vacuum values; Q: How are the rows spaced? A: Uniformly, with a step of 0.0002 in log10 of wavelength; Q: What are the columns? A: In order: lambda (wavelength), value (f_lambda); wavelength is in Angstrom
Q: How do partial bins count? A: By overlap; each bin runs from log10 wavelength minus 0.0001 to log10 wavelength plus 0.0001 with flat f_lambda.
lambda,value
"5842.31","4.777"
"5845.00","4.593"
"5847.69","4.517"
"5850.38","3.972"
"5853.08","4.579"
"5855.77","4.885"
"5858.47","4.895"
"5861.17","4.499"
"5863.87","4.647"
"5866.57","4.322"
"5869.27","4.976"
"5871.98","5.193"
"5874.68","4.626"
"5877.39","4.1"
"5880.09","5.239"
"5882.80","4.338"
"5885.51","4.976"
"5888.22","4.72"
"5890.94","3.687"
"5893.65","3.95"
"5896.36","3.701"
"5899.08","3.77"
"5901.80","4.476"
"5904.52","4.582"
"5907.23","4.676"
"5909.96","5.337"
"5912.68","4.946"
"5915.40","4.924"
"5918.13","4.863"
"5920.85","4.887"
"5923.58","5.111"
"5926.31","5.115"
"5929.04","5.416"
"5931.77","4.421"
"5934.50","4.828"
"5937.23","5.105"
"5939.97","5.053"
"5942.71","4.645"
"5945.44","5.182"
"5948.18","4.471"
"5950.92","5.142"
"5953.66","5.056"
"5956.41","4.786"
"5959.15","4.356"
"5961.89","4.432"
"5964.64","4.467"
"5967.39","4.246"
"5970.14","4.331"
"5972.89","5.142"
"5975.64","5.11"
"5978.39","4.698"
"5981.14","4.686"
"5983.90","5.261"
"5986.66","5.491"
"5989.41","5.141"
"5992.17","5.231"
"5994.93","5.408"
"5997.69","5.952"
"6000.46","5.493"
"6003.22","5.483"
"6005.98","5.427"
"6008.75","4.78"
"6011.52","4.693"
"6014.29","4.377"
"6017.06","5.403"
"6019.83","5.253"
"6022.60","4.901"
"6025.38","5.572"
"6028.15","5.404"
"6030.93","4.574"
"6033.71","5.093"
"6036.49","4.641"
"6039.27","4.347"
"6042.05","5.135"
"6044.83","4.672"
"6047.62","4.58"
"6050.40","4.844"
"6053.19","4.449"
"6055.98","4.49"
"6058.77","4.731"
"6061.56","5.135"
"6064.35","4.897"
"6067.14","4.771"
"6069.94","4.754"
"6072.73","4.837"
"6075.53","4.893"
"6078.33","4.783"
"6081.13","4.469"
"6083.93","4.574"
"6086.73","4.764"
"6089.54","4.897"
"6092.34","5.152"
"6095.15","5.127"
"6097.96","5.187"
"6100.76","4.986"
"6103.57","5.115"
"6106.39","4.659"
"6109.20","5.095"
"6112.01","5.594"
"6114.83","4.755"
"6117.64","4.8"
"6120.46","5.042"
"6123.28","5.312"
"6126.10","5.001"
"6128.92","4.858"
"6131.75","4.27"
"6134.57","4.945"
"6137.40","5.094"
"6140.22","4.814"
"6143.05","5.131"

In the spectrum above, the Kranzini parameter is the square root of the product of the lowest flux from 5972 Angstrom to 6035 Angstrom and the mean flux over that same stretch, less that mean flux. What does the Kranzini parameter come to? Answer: -0.41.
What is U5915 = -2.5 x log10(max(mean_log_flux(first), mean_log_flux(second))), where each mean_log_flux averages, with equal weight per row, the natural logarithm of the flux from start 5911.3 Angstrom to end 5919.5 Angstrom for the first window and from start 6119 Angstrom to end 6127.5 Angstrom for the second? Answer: -0.532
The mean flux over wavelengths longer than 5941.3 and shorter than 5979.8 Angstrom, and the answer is 4.7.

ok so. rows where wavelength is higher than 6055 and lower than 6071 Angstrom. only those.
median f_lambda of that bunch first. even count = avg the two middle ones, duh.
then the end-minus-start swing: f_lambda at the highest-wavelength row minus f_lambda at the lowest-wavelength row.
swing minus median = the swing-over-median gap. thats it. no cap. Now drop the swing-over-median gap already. -4.50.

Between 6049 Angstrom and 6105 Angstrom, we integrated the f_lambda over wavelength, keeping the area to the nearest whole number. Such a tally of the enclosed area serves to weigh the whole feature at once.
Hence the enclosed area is 271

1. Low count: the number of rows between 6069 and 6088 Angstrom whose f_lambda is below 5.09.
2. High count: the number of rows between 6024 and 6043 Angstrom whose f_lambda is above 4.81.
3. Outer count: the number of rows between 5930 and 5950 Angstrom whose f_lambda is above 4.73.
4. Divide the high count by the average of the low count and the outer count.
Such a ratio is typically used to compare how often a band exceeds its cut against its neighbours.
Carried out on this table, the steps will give 0.73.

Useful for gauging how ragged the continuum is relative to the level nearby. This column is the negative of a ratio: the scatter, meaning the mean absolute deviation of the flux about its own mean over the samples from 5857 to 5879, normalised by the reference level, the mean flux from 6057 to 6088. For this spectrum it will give -0.057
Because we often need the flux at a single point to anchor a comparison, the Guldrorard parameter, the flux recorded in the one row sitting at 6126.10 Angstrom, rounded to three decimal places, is 5.001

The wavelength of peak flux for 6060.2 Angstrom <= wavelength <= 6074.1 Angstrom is 6061.56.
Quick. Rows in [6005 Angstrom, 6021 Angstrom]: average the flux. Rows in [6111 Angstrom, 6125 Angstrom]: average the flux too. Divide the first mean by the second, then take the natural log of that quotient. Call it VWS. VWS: -0.02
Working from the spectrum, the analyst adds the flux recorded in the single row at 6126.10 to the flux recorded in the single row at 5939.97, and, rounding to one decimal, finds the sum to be 10.1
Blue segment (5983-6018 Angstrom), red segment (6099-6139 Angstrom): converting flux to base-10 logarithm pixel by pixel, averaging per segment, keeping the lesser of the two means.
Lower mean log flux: 0.695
